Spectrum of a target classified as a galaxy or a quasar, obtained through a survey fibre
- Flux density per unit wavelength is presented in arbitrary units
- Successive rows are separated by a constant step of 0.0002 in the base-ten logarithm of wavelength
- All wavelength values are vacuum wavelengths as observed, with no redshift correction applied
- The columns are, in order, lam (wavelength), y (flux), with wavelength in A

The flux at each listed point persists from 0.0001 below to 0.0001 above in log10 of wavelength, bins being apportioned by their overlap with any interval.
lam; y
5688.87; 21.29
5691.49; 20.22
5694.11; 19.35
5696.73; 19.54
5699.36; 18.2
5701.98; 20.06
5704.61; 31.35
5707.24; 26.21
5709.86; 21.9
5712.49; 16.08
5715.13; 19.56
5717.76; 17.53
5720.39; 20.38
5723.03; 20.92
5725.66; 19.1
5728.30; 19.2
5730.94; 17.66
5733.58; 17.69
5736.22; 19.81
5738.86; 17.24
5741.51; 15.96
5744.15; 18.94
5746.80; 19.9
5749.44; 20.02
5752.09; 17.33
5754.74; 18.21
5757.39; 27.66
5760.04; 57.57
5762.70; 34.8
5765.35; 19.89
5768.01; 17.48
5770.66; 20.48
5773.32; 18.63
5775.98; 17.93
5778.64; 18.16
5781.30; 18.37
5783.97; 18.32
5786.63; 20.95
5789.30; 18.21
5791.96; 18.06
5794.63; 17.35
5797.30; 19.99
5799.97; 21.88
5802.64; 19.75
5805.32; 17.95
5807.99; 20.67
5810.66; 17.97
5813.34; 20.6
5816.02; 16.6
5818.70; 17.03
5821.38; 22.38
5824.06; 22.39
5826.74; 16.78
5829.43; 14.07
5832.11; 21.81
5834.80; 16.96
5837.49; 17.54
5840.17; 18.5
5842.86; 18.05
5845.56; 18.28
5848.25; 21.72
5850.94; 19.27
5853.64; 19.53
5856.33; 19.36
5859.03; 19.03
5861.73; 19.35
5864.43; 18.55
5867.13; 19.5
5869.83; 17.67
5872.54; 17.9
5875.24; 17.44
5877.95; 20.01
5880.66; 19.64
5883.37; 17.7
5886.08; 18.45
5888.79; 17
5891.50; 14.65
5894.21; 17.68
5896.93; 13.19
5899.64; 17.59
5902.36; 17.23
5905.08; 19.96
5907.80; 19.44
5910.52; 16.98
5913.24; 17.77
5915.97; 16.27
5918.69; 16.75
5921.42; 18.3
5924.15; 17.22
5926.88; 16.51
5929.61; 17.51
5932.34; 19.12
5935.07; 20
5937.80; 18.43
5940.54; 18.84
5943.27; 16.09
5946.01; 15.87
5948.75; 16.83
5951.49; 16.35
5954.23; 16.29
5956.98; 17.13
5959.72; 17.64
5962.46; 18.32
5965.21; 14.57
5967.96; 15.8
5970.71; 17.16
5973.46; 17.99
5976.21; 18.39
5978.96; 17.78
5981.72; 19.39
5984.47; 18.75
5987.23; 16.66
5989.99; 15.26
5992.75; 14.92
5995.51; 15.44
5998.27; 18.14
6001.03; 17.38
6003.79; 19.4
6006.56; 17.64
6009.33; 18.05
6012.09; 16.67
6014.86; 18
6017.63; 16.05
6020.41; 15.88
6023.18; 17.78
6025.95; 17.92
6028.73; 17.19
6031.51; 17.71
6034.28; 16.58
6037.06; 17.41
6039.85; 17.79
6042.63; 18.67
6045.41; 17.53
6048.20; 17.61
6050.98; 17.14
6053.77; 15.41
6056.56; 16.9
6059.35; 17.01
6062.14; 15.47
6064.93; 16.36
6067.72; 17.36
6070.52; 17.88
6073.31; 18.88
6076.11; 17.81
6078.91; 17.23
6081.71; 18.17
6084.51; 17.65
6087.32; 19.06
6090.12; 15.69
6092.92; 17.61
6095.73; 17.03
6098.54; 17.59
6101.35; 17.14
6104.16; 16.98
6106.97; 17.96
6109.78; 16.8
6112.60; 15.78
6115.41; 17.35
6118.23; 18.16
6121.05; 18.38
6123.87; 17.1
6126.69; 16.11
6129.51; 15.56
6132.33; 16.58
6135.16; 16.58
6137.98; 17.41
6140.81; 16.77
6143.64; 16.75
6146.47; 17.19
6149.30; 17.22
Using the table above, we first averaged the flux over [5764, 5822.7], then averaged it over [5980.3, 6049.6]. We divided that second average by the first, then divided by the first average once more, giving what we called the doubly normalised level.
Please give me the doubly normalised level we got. 0.048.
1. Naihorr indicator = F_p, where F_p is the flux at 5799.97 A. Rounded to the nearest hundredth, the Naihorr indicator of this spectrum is 21.88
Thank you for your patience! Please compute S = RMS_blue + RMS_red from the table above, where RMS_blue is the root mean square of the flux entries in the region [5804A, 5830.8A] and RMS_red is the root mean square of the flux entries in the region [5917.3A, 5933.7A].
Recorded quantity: 36.4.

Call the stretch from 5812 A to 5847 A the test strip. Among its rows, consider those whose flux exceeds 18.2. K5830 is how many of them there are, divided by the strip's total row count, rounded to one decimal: 0.5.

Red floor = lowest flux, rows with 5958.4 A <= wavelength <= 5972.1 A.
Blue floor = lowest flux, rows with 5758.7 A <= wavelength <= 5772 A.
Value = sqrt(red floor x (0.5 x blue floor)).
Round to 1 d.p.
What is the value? 11.3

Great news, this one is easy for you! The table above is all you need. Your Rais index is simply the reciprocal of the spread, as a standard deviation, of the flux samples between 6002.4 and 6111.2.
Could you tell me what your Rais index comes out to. 1.1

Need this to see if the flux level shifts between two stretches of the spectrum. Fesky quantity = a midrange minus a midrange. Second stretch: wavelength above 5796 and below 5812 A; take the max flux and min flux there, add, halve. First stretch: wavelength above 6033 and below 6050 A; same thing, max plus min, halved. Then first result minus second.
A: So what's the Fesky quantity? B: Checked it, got -2.3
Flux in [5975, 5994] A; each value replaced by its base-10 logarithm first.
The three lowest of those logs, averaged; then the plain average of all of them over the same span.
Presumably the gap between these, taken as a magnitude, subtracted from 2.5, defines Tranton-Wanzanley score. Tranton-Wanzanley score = 2.457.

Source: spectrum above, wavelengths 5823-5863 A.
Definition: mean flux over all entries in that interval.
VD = 18.8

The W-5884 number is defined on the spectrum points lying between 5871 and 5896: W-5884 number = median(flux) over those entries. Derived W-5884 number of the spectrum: 17.7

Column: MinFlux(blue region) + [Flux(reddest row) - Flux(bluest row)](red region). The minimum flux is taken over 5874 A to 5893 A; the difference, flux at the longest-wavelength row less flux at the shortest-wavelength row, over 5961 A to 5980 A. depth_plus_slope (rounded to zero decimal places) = 14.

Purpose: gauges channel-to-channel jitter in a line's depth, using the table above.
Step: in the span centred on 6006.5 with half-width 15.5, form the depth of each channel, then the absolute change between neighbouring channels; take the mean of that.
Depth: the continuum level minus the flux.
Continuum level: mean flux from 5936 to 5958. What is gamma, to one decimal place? 1.3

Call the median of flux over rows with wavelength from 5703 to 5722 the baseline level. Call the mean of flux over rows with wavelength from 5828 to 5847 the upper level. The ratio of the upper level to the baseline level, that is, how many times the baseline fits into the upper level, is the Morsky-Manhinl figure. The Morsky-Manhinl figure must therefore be 0.88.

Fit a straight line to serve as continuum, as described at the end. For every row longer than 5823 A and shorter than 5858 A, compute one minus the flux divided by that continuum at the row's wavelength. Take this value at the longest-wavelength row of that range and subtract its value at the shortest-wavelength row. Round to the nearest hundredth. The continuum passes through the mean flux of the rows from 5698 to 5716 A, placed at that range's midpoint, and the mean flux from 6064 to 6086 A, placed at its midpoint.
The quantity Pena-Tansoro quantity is 0.13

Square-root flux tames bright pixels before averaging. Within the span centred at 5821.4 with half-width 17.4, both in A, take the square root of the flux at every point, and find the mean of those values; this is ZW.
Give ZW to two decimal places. 4.31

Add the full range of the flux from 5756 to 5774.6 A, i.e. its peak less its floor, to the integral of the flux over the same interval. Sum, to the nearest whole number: 562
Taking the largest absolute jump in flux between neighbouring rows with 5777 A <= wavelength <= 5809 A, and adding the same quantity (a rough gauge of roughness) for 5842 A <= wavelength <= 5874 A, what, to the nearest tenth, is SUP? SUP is 6.2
